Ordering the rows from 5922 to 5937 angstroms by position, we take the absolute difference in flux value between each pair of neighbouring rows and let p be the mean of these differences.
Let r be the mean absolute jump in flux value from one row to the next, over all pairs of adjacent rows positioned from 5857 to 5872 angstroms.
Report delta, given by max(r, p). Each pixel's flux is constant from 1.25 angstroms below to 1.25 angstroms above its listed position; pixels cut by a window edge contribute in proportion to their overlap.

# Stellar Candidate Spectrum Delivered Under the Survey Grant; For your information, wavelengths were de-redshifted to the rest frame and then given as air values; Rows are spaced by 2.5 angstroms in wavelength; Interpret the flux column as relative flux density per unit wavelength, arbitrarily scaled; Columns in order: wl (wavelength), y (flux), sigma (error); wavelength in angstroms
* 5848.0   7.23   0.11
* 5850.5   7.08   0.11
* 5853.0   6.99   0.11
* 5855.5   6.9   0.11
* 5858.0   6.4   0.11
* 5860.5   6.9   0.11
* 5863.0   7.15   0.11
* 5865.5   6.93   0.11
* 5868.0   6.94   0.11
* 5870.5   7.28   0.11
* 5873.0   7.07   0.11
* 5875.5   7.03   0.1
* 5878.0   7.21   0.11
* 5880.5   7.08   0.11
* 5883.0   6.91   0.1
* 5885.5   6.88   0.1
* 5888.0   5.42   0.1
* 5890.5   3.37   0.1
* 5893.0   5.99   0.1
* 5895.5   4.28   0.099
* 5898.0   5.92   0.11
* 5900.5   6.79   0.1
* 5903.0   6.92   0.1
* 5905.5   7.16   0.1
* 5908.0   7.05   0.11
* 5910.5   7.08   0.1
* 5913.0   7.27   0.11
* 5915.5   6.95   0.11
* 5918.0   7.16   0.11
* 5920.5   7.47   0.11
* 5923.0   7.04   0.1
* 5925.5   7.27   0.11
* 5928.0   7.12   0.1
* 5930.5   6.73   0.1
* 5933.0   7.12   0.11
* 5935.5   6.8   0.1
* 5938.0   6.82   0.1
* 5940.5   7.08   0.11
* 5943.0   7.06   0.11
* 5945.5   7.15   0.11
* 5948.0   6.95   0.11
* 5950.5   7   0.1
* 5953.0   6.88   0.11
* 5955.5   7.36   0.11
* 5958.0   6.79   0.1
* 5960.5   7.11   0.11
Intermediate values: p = 0.30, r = 0.26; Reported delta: 0.30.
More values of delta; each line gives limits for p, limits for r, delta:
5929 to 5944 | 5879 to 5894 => 1.27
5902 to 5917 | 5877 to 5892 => 0.77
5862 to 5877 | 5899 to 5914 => 0.16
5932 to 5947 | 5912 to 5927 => 0.30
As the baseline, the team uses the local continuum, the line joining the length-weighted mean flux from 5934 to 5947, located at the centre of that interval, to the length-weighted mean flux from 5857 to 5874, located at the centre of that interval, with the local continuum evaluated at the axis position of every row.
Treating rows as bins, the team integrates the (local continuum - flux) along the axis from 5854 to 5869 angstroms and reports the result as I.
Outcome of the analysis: 1.3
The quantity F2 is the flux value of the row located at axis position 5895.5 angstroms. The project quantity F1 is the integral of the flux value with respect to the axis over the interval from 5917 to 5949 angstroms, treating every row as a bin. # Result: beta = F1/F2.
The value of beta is 53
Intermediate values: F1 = 226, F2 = 4.28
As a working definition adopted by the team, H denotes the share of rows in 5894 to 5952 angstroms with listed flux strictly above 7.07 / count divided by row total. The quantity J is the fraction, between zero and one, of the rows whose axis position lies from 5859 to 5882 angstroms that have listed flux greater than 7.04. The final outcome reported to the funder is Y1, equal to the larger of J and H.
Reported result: 0.556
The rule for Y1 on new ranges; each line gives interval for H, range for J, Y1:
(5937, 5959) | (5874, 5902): 0.333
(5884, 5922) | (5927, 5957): 0.500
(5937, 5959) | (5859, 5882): 0.556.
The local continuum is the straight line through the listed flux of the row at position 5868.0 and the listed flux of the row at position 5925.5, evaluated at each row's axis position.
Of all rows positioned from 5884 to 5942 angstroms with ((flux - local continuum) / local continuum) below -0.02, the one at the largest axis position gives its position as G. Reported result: 5940.5 angstroms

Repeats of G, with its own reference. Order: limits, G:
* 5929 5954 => 5953.0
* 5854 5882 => 5858.0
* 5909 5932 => 5930.5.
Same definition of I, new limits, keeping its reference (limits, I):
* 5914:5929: -2.9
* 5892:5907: 11.6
